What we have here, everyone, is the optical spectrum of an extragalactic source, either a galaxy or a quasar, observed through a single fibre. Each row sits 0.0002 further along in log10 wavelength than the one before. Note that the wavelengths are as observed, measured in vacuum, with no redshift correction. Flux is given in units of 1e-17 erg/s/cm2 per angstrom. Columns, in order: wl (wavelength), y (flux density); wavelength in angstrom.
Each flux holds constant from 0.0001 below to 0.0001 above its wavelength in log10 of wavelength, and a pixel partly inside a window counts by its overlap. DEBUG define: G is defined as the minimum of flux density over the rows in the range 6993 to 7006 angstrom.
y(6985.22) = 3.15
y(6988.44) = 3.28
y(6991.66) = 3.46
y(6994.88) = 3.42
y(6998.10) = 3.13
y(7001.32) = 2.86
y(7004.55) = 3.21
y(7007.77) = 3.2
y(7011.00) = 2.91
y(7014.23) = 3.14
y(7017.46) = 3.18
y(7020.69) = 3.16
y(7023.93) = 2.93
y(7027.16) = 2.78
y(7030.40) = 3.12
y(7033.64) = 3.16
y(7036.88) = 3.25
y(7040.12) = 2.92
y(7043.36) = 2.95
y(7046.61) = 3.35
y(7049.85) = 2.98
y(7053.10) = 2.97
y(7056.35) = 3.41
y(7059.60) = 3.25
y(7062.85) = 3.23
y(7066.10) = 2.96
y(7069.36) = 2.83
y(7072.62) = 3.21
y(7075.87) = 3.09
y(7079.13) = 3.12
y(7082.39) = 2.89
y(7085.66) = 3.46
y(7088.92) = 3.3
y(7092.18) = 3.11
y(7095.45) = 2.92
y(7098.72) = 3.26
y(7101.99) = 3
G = 2.86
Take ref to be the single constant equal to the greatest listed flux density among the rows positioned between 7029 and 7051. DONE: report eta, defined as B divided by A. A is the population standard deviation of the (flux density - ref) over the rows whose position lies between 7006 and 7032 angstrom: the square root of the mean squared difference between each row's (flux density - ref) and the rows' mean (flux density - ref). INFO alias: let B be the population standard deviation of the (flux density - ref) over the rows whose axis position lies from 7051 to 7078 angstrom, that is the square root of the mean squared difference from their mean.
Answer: 1.2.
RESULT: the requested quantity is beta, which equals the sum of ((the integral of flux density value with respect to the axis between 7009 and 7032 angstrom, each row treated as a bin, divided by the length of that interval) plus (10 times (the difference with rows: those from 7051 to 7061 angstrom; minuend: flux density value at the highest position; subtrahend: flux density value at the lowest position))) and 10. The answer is 16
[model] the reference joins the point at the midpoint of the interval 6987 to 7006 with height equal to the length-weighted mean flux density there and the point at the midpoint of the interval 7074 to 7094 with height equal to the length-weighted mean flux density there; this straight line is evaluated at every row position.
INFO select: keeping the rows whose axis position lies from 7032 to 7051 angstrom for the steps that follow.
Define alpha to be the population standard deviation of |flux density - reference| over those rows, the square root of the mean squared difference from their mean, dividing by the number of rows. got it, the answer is 0.089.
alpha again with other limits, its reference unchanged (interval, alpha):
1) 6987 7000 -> 0.073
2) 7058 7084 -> 0.111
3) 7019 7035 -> 0.152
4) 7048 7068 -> 0.073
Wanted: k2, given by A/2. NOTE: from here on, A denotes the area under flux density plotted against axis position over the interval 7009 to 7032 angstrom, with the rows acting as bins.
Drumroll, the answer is 34.9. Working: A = 69.8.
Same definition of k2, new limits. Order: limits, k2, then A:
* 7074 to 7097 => 36.0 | 72.0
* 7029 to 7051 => 34.2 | 68.4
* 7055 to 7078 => 36.1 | 72.1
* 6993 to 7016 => 36.0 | 72.0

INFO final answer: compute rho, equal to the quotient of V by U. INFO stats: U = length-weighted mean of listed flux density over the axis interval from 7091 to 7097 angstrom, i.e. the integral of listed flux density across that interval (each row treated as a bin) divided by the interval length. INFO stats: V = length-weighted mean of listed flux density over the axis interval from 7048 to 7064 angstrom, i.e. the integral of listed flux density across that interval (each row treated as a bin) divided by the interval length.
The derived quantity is 1.05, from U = 3.01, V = 3.17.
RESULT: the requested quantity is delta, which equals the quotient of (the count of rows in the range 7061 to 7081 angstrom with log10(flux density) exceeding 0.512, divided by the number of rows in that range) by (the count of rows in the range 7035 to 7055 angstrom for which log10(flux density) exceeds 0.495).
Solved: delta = 0.00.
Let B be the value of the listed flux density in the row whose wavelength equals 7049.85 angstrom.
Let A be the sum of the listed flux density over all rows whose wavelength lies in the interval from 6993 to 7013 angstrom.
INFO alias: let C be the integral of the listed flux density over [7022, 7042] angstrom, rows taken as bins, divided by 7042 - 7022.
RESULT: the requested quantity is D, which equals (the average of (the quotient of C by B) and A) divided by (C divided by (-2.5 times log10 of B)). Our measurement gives -3.87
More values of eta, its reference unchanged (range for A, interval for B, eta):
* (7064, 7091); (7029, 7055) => 0.7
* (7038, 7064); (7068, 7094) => 1.0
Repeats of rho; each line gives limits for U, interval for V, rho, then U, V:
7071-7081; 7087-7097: 1.00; 3.14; 3.12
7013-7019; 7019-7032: 0.95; 3.16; 3.00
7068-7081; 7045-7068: 1.03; 3.07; 3.16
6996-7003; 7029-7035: 1.04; 3.03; 3.14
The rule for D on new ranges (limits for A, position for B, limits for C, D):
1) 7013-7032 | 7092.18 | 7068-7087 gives -3.84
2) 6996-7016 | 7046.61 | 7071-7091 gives -4.01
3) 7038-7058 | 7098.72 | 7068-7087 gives -4.04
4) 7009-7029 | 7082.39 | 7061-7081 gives -3.59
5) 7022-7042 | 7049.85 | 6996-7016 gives -3.69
